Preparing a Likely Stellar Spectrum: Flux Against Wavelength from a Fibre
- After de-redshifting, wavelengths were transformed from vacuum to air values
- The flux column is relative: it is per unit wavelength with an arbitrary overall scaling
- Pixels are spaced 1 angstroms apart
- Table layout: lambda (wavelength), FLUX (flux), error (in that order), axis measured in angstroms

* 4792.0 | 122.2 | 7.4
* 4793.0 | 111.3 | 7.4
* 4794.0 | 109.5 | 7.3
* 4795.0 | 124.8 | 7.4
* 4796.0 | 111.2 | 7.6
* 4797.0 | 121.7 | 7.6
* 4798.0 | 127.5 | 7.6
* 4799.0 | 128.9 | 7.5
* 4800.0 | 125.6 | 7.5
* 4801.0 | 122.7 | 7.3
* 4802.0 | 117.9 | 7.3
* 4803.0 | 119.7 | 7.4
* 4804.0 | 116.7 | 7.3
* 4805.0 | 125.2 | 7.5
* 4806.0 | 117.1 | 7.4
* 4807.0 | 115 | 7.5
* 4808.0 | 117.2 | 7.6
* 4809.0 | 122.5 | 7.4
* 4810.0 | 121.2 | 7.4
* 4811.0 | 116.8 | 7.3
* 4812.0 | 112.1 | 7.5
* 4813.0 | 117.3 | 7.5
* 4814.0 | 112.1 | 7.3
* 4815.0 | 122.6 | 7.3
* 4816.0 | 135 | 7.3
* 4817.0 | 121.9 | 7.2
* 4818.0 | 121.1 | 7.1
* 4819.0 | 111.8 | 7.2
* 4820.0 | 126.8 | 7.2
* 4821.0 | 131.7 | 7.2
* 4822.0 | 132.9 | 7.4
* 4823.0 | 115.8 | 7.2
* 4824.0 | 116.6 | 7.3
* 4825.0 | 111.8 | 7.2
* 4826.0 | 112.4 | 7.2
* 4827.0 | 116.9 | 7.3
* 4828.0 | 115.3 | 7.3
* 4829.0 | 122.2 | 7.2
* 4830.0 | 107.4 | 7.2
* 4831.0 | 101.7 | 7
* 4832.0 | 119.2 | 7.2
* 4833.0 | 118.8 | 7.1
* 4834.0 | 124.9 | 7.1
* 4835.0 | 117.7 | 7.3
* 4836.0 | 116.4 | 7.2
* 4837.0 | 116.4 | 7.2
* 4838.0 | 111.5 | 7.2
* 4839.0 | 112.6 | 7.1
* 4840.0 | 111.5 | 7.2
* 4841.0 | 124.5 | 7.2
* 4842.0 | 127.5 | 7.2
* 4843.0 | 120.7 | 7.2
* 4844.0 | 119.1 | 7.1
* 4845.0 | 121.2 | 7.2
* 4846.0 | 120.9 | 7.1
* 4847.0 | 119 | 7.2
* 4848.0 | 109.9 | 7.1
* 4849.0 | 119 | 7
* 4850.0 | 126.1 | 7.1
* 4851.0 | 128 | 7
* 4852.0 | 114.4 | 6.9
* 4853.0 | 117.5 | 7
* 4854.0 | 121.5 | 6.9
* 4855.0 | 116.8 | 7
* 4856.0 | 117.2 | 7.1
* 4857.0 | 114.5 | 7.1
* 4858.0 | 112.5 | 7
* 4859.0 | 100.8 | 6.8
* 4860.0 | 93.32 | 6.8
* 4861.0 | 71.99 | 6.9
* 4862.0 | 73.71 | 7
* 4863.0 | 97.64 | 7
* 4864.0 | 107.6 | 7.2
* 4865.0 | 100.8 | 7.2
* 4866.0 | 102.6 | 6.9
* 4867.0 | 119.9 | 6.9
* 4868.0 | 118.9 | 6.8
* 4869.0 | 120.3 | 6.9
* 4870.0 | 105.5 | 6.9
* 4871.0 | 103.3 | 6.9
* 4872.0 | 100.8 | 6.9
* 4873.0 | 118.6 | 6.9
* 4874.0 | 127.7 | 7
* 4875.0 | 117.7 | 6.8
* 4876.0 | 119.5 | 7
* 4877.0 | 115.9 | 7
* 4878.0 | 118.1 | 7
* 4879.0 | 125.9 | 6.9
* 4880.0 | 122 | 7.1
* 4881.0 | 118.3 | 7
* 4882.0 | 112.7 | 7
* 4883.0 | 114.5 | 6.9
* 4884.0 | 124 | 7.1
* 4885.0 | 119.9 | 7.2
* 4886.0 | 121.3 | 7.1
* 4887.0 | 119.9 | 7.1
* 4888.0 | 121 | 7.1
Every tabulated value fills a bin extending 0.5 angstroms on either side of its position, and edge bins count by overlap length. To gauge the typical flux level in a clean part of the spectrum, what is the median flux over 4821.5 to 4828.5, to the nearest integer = 116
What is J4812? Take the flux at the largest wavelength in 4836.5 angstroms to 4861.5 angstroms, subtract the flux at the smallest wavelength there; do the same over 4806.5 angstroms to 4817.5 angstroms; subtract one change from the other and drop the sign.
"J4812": 51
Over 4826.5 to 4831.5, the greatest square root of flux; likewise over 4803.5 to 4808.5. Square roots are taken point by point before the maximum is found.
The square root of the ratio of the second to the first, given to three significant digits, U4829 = 1.01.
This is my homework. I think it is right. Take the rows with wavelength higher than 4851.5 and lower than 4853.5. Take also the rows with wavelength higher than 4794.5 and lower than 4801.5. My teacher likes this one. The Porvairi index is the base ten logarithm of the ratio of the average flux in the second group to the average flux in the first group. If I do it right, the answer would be 0.026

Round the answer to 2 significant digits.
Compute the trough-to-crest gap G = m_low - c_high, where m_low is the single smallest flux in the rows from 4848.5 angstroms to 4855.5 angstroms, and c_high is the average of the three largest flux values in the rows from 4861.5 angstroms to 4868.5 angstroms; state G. -1.1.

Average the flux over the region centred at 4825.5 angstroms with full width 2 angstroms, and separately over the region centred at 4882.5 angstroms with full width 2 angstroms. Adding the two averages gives 226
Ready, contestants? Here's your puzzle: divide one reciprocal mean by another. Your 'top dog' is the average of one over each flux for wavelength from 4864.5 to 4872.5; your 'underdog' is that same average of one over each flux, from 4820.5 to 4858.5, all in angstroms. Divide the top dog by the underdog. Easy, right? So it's 1.09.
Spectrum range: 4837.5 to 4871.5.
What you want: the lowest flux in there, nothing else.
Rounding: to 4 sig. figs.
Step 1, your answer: 71.99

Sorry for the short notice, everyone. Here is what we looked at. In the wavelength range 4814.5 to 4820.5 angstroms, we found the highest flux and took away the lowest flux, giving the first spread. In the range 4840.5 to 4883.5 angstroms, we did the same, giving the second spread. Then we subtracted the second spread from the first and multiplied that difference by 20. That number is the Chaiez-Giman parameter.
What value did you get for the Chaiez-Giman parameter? -656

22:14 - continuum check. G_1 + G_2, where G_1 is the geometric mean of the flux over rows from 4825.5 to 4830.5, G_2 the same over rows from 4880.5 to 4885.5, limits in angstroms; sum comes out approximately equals 233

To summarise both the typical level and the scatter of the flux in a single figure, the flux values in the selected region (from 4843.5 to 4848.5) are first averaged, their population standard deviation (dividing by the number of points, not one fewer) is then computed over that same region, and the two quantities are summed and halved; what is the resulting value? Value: 61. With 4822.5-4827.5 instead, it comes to 58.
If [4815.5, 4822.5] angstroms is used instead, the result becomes 67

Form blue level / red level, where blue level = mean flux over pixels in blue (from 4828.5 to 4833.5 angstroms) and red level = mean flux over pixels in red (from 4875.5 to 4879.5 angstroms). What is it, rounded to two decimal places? 0.95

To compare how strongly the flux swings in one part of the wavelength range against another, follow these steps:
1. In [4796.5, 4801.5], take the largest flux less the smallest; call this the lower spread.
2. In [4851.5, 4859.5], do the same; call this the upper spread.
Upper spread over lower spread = 2.9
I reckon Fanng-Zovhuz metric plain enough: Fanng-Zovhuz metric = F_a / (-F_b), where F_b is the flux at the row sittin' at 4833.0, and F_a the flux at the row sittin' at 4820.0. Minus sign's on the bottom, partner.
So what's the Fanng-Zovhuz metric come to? -1.07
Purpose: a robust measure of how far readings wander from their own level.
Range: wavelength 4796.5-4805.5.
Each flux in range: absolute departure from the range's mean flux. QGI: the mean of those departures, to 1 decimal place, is 3.5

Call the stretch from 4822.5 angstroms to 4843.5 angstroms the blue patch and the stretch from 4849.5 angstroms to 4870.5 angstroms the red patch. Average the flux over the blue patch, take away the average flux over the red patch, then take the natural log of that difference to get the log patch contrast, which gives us 2.0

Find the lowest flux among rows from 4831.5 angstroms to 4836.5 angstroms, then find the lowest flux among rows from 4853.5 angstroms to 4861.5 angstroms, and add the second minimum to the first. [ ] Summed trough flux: 188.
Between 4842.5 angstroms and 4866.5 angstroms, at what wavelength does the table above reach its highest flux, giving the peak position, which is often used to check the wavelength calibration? 4851.0 angstroms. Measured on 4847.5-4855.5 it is 4851.0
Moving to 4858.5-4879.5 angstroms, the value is 4874.0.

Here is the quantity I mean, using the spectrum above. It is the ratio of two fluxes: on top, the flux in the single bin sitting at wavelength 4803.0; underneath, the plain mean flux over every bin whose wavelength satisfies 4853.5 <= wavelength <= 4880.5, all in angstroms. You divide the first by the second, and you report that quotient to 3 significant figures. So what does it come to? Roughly 1.09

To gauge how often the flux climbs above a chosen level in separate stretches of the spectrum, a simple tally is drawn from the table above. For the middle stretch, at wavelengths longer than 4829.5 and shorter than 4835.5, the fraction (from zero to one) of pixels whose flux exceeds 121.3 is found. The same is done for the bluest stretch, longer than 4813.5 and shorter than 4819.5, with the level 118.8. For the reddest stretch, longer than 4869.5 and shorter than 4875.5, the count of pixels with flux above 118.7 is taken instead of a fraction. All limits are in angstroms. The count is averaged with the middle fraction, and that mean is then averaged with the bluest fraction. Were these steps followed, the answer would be 0.6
